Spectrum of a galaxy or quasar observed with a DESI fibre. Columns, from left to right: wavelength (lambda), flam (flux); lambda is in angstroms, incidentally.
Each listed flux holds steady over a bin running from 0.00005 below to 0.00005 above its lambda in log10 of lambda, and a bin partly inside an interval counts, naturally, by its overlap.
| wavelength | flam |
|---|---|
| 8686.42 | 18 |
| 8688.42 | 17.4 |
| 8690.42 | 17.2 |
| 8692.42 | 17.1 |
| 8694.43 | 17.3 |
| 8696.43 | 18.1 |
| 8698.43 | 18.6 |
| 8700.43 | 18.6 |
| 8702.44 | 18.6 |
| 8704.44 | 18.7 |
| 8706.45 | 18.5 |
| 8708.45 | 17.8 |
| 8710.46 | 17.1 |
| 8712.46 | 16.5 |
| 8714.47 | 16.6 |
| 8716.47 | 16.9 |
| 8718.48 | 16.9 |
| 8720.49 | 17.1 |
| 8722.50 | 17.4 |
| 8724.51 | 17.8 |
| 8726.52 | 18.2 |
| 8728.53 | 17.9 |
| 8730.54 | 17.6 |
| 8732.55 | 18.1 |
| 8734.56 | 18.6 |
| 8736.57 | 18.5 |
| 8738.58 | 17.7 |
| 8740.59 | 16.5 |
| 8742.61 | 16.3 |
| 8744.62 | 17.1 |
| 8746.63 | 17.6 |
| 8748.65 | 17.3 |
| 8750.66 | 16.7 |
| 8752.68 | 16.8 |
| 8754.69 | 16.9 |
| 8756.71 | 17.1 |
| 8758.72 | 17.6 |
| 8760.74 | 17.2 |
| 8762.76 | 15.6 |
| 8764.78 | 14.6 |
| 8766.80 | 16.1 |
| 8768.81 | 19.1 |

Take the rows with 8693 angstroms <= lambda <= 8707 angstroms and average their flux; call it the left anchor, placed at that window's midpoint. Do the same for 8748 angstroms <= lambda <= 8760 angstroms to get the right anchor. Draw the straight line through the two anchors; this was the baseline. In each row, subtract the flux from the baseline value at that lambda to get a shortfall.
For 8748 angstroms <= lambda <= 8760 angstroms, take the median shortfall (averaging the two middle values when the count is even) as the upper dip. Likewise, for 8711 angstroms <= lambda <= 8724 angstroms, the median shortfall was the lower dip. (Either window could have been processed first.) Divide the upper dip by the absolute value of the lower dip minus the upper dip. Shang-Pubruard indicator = 0.0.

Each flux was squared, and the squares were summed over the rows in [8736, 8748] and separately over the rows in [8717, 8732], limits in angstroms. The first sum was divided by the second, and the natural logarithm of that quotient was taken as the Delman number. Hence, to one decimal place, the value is -0.2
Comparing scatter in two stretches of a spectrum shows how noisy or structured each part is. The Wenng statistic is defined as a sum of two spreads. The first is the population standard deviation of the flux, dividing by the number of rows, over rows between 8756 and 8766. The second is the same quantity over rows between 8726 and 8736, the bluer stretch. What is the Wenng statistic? 1.5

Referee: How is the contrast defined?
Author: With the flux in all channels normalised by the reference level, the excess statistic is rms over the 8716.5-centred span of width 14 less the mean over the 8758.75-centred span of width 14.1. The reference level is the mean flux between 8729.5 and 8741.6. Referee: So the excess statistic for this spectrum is 0.022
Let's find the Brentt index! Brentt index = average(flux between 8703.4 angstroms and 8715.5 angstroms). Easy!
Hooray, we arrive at 17.5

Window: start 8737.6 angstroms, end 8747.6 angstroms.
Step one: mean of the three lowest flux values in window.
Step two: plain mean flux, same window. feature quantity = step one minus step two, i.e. -0.41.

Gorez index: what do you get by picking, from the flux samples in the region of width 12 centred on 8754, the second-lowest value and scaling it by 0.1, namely 1.68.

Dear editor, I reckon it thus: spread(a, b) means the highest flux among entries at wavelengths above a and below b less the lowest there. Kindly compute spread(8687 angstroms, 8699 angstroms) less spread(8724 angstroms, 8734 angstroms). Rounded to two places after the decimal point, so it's 0.90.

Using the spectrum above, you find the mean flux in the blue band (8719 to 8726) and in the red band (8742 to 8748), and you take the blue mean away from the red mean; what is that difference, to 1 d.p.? -0.4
